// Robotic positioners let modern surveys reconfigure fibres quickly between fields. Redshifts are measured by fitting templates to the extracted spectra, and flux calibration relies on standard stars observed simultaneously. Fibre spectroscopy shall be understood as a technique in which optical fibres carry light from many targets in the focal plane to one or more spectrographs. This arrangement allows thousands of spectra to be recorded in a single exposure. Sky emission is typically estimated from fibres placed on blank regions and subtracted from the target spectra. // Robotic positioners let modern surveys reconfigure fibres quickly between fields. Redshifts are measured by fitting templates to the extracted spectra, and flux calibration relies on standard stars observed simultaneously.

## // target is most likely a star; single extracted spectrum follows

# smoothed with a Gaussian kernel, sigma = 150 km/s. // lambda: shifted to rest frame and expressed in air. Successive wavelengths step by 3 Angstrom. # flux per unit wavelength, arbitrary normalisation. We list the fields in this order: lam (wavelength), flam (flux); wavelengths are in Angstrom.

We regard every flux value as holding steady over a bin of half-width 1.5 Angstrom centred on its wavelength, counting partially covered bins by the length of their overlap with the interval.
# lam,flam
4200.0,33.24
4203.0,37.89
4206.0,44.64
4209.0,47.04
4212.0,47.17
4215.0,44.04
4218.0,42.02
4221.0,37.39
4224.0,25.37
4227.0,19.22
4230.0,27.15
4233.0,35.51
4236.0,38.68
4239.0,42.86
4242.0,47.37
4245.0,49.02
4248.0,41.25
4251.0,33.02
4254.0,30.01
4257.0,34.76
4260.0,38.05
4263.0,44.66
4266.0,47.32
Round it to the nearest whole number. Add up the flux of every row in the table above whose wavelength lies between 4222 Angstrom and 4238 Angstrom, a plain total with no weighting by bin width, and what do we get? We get 146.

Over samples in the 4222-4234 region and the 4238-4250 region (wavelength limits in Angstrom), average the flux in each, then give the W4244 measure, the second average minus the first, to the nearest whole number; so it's 18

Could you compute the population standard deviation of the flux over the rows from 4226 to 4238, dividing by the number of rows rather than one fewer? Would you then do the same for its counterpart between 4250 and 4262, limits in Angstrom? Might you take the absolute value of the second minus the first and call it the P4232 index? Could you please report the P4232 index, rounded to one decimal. 4.7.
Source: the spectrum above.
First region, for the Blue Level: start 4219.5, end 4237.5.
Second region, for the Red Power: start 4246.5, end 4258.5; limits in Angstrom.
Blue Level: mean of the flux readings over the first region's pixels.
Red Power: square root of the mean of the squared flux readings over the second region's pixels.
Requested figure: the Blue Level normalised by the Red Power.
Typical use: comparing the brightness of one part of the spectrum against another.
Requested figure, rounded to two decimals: 0.87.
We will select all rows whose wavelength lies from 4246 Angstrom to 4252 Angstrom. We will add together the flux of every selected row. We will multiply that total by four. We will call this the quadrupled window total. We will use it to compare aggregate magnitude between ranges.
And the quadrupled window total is 297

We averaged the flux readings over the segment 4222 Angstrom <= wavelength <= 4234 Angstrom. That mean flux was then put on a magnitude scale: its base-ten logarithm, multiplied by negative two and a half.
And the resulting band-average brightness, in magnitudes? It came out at -3.57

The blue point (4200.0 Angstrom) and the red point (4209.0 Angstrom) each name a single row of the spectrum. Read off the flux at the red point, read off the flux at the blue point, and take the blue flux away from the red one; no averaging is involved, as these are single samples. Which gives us 14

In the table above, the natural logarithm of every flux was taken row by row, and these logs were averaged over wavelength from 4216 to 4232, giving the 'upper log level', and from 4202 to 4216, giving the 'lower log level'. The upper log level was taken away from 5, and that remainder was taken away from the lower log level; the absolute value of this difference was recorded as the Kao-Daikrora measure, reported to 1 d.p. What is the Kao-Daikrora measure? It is 2.2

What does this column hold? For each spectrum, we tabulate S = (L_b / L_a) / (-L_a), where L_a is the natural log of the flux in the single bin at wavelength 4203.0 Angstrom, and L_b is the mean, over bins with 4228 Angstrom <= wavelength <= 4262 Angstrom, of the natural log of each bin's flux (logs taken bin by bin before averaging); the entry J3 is -0.274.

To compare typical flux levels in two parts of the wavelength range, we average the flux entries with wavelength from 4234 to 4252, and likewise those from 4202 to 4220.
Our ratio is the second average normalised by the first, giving 1.04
